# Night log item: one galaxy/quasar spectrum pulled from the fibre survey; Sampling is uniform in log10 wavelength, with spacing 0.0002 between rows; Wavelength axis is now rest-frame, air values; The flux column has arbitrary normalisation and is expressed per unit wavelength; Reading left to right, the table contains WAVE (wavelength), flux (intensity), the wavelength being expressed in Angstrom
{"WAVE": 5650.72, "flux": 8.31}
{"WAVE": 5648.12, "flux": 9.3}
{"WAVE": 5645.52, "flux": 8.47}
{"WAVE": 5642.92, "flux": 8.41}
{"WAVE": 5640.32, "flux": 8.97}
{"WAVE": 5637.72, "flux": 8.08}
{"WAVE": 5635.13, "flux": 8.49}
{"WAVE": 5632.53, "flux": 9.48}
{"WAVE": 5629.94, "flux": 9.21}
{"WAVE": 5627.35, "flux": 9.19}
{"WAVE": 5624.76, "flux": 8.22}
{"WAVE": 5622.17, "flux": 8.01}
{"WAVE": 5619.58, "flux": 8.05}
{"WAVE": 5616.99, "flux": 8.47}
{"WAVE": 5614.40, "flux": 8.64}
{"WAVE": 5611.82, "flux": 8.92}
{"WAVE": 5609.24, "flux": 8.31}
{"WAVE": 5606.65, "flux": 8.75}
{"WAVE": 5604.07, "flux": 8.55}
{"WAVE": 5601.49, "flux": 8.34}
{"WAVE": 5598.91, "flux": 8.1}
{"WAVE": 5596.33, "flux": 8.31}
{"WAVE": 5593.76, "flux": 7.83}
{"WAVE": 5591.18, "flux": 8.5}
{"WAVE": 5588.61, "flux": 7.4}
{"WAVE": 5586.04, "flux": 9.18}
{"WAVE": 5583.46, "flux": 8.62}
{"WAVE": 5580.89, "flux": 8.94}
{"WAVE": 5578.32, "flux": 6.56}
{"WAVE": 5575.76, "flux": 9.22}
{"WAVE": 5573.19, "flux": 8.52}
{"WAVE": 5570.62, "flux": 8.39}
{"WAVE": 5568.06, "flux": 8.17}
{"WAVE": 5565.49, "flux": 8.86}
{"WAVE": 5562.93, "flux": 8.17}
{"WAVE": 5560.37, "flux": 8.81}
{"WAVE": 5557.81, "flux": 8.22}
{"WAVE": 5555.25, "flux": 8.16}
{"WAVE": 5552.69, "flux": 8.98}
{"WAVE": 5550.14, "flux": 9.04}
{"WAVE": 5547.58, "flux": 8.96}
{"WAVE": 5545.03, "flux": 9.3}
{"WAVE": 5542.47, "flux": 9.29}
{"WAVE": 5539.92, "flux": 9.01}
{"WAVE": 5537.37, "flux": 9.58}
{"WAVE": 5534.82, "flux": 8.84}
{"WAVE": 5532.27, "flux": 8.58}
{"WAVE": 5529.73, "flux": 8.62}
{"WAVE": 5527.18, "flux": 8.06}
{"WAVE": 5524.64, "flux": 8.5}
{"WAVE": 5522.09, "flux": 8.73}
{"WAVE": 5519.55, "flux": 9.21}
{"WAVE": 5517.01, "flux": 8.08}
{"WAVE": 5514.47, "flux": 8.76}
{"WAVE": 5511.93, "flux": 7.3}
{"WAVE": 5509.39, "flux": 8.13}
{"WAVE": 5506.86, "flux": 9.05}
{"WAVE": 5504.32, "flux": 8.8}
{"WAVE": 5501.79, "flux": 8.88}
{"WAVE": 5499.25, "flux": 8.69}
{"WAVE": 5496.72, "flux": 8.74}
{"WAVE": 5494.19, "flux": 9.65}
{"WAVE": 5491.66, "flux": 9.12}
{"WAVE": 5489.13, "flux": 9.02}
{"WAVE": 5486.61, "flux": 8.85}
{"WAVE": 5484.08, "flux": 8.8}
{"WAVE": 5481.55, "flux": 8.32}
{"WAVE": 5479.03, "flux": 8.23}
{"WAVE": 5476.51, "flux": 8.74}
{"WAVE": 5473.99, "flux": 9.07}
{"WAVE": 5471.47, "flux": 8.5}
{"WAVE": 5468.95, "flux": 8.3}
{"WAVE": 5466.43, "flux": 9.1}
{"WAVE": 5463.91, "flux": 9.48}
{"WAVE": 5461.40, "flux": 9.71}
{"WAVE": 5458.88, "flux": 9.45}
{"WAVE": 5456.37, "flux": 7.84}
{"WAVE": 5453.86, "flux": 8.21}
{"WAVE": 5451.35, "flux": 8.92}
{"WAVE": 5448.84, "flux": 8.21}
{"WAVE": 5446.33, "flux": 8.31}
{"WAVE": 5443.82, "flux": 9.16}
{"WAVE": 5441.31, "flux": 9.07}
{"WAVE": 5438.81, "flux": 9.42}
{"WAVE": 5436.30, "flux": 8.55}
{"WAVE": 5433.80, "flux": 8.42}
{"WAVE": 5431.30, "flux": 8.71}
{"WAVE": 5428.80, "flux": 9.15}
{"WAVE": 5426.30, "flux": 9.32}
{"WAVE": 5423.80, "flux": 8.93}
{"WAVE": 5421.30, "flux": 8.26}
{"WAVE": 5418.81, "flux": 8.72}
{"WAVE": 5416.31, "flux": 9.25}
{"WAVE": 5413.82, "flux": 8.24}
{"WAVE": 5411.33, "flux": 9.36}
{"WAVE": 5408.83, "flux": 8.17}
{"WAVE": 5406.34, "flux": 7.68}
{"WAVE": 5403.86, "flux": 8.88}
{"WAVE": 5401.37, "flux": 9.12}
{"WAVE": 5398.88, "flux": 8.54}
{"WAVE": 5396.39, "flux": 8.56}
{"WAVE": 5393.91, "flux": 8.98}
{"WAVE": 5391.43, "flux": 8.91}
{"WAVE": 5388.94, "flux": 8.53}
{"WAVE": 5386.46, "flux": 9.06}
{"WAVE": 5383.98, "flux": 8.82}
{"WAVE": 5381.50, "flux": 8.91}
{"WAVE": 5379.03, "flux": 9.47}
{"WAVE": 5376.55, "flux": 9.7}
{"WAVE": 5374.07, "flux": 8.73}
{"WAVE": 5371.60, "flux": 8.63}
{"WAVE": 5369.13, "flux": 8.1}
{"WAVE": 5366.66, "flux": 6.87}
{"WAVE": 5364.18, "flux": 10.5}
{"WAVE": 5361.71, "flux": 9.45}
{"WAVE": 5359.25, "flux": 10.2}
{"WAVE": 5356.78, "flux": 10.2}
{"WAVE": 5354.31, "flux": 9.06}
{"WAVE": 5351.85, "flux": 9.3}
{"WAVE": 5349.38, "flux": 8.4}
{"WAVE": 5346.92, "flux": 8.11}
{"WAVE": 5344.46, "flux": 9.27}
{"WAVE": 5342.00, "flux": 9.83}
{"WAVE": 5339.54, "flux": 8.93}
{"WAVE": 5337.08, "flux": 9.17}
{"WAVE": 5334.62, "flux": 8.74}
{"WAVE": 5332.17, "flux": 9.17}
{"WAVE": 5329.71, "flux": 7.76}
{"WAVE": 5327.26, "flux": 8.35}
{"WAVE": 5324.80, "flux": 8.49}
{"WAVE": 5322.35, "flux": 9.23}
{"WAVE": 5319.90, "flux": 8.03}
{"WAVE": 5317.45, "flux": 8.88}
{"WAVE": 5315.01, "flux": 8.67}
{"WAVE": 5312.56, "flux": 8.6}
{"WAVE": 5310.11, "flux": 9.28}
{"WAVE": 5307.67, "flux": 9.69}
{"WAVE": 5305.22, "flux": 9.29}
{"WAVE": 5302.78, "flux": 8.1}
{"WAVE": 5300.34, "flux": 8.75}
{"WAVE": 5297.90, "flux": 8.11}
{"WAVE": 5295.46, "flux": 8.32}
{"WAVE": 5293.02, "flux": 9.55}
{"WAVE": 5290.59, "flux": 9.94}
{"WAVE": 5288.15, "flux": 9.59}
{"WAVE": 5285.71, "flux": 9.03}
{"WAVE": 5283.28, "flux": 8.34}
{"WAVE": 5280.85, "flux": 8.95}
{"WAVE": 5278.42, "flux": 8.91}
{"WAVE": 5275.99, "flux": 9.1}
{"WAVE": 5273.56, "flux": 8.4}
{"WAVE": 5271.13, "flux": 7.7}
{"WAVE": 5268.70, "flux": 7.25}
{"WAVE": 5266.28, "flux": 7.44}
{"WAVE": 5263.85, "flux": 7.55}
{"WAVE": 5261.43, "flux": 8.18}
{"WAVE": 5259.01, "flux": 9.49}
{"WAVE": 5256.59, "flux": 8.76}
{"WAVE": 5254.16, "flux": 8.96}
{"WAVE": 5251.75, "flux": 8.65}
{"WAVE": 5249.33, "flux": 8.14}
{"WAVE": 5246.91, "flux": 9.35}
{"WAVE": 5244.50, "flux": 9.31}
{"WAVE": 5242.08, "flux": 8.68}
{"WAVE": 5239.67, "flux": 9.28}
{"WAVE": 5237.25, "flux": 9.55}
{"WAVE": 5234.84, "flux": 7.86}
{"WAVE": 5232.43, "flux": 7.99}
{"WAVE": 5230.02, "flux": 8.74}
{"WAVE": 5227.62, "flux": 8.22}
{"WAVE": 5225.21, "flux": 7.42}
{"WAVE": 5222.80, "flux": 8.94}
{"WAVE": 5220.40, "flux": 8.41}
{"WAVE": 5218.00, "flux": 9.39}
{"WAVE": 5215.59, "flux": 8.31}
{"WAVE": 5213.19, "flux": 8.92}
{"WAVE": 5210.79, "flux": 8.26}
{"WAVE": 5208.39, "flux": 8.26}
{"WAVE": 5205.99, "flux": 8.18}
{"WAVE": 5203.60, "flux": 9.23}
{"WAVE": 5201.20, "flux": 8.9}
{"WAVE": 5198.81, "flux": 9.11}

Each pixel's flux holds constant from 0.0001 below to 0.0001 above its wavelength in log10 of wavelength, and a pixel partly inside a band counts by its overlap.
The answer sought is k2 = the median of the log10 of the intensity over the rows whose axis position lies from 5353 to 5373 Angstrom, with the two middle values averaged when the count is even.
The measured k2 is 0.966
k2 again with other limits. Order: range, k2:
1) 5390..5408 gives 0.948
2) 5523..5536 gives 0.933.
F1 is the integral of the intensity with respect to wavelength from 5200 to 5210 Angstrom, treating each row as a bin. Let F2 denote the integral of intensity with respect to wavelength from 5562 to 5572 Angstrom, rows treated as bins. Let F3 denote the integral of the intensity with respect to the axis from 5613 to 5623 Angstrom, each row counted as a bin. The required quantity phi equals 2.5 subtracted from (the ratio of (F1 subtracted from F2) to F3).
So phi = -2.53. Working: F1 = 86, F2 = 84.0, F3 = 83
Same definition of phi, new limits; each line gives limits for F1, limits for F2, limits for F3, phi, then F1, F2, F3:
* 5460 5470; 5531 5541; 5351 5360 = -2.52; 92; 90.0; 87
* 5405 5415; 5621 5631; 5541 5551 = -2.47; 84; 86.6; 91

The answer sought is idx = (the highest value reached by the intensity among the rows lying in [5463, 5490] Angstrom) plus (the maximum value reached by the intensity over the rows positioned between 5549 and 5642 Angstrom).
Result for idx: 19.0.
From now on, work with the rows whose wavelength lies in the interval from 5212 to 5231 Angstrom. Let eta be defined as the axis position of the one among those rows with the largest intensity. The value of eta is 5218.00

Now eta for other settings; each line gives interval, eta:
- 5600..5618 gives 5611.82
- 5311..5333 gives 5322.35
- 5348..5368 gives 5364.18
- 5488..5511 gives 5494.19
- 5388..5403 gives 5401.37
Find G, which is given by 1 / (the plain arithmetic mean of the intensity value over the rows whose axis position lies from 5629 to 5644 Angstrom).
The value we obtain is 0.114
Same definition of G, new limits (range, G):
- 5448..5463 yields 0.115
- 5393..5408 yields 0.116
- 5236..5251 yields 0.110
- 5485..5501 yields 0.111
